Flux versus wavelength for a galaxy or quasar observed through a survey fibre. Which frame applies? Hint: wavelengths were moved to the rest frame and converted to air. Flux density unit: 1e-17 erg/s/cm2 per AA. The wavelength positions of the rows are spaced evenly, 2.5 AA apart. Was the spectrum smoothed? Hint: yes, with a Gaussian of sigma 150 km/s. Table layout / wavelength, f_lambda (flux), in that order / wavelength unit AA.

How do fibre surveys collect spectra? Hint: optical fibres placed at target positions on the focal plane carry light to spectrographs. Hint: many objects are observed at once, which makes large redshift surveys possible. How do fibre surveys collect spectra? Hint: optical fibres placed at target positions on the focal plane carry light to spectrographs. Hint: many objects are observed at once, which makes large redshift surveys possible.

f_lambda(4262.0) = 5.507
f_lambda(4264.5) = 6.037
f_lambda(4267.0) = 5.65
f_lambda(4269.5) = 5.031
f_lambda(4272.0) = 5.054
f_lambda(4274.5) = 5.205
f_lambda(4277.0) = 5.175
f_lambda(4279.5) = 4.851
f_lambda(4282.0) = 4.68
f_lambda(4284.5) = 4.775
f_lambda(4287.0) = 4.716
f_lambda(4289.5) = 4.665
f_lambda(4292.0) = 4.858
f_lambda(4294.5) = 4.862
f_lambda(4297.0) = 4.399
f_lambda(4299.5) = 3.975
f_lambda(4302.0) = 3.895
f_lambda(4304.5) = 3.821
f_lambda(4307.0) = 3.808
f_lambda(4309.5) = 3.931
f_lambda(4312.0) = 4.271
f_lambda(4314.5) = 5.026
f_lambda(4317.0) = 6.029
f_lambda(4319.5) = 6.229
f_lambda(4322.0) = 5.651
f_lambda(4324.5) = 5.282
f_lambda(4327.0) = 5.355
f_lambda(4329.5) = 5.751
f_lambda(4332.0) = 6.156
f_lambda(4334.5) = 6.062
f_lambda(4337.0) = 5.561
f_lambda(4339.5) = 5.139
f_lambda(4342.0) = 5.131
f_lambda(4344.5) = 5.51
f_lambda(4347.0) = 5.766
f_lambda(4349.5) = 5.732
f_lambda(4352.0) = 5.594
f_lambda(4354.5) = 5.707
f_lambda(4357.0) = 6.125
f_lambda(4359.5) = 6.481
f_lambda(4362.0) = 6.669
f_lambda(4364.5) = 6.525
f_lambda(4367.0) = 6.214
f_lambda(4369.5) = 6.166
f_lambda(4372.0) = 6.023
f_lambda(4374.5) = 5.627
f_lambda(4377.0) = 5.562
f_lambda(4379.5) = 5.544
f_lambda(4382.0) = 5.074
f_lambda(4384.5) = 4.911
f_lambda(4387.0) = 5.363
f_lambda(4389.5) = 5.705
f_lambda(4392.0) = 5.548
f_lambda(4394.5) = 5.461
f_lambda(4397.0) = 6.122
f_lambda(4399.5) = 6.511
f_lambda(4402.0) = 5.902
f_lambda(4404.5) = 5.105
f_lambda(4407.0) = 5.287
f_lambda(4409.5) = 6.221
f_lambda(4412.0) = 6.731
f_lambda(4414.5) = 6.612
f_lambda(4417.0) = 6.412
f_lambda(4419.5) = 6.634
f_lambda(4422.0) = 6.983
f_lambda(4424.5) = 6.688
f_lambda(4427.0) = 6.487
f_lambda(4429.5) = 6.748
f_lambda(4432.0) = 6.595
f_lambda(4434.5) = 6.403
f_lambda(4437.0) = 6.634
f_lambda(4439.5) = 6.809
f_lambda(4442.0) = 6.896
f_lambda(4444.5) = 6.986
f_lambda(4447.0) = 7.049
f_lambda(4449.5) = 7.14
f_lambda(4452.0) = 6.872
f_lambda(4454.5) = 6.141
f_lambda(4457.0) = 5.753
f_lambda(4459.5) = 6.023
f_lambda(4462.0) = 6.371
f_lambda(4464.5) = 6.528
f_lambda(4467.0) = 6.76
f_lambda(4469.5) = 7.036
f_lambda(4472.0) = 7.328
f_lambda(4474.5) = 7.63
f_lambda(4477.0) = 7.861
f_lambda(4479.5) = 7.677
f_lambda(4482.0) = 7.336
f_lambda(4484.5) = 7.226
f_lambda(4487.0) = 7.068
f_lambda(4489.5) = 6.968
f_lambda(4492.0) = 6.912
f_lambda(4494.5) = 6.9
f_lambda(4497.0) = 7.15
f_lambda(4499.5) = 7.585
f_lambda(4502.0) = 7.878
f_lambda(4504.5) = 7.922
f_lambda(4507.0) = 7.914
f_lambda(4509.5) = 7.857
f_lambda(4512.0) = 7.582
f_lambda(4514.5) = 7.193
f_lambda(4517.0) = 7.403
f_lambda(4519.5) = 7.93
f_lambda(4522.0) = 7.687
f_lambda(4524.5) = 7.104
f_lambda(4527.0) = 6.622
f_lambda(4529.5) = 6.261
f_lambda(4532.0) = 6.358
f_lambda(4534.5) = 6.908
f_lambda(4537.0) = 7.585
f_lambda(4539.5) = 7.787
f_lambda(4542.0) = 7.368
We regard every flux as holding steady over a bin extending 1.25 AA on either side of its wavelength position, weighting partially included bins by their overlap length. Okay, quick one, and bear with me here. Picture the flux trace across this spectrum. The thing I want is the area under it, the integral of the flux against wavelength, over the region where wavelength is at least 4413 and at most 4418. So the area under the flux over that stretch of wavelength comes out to 32.6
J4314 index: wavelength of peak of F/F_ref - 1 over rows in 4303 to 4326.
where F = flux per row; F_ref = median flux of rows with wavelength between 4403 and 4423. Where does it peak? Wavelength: 4319.5 AA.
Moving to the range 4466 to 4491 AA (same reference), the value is 4477.0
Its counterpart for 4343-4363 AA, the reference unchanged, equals 4362.0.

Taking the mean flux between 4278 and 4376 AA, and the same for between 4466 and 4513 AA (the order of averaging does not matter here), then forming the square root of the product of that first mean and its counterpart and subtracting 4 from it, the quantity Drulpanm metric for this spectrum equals 2.3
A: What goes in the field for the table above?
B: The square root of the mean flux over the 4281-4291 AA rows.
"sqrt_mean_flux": 2.17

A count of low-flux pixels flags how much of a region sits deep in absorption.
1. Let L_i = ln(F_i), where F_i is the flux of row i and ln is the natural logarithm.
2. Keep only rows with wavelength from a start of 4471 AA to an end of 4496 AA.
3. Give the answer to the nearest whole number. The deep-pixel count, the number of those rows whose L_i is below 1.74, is 0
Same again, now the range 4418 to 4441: 0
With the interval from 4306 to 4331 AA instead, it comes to 7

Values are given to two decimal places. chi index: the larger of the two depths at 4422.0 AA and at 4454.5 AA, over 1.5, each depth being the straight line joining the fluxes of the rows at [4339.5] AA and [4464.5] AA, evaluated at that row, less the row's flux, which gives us 0.18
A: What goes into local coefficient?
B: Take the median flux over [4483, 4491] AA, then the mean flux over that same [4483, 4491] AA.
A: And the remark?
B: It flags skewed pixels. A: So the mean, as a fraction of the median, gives 1.003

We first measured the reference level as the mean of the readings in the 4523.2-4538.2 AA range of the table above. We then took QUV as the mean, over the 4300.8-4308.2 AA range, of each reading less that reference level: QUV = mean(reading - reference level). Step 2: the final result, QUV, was -3.0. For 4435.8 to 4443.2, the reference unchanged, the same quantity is 0.0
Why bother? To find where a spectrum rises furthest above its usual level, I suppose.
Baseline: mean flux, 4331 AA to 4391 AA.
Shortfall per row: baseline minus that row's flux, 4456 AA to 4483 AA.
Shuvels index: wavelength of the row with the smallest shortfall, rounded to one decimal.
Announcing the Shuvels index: 4477.0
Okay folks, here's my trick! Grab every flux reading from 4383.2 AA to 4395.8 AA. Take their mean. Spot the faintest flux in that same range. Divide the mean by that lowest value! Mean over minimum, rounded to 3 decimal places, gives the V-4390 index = 1.099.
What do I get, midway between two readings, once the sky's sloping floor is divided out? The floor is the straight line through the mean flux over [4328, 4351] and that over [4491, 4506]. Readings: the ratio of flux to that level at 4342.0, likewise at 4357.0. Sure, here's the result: 0.977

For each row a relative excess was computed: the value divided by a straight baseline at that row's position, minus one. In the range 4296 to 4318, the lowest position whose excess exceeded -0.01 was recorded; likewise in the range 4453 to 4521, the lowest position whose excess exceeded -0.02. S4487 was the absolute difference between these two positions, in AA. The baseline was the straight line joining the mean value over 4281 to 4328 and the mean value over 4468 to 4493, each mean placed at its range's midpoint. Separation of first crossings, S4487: 155 AA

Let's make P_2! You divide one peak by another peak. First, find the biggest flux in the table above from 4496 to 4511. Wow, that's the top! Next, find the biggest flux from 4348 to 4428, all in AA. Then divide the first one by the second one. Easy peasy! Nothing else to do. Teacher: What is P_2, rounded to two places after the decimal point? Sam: 1.13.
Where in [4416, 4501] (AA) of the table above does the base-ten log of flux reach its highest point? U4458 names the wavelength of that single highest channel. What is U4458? 4477.0 AA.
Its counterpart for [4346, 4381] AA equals 4362.0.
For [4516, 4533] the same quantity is 4519.5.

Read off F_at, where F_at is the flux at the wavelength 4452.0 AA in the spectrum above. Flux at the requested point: 6.872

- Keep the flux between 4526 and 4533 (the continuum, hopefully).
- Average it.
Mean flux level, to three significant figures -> 6.41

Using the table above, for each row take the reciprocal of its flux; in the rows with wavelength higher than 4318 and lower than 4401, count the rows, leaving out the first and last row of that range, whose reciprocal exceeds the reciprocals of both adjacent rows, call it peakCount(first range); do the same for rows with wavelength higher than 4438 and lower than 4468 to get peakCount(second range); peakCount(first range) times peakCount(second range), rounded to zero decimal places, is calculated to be 5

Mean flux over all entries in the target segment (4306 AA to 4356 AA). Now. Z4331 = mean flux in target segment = 5.4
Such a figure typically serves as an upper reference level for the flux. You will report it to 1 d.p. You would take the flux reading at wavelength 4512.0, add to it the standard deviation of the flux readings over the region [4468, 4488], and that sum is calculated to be 7.9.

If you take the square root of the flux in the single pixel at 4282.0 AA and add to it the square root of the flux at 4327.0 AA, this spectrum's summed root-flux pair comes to 4.48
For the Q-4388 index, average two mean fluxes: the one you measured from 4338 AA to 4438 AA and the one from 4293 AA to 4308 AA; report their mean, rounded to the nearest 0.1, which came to 5.1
